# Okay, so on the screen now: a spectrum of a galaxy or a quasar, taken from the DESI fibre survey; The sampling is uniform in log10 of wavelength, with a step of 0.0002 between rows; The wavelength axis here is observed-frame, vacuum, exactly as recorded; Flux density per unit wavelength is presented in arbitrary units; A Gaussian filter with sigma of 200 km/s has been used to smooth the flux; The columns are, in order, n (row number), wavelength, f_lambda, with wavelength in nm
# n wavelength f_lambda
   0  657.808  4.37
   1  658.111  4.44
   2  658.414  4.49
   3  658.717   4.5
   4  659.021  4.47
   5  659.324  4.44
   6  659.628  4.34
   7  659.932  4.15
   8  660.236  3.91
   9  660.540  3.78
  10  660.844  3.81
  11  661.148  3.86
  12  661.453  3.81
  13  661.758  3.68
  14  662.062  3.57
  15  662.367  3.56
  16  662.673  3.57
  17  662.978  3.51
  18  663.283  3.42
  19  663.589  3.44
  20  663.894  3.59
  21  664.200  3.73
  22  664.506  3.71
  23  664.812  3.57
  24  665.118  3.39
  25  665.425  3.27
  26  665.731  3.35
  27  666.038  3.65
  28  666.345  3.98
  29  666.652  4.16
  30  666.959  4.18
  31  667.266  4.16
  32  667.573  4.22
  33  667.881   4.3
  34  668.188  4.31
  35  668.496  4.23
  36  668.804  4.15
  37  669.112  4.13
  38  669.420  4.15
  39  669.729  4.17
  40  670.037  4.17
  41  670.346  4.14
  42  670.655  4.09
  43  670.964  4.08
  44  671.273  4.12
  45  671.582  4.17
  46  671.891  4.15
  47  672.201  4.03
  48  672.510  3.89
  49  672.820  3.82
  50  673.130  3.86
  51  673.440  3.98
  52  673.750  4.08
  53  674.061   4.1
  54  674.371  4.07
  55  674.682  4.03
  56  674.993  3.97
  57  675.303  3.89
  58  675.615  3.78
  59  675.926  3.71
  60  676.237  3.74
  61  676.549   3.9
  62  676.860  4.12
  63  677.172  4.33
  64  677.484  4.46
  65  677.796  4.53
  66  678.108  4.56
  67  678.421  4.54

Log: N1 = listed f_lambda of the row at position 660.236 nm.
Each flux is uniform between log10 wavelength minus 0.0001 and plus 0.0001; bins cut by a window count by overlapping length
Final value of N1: 3.91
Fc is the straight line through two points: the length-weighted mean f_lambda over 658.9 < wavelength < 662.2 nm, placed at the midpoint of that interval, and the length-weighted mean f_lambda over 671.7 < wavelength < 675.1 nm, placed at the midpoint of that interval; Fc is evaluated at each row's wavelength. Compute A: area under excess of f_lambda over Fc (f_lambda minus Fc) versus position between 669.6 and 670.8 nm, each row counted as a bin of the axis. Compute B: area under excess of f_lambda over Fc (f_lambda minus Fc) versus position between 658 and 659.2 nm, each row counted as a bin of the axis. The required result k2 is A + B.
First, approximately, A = 0.18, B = 0.60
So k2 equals 0.77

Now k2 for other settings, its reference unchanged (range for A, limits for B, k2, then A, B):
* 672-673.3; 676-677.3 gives -0.13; -0.12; -0.01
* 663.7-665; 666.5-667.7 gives -0.23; -0.46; 0.23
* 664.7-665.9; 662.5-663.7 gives -1.31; -0.72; -0.60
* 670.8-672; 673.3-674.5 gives 0.23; 0.16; 0.07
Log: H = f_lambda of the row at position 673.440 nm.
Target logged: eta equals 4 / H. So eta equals 1.01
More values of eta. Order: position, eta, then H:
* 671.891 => 0.96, 4.15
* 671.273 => 0.97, 4.12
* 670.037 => 0.96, 4.17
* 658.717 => 0.89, 4.5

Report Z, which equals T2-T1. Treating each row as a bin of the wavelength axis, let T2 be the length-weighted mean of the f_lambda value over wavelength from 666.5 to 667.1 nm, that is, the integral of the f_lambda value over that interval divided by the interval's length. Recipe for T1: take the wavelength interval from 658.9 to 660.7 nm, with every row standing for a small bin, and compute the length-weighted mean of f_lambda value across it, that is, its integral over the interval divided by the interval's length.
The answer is 0.0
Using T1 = 4.2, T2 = 4.17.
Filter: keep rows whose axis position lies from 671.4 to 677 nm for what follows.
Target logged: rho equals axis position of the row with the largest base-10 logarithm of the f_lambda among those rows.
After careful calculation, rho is 671.582 nm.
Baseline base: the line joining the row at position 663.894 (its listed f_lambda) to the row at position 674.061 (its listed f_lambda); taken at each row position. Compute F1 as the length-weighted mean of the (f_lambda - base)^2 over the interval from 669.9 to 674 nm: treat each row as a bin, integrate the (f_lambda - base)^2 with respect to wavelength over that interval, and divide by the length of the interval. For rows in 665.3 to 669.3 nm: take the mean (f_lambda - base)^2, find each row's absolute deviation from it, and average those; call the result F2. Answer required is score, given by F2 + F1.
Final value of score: 0.087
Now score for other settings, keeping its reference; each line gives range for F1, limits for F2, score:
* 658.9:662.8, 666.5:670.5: 0.425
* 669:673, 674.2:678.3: 0.105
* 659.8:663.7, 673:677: 0.180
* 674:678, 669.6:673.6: 0.093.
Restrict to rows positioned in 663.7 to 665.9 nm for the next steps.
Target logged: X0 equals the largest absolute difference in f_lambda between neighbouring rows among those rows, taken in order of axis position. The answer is 0.180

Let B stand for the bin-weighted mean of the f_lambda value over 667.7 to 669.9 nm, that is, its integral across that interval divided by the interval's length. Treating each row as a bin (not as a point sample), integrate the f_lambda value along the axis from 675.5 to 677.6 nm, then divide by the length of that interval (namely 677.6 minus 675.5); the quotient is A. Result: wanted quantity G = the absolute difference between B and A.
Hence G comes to 0.20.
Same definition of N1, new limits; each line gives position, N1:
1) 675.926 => 3.71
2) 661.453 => 3.81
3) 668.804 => 4.15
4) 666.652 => 4.16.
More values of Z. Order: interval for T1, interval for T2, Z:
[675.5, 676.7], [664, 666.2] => -0.3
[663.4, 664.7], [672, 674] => 0.3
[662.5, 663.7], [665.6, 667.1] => 0.4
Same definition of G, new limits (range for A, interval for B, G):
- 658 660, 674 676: 0.48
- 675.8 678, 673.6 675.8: 0.15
